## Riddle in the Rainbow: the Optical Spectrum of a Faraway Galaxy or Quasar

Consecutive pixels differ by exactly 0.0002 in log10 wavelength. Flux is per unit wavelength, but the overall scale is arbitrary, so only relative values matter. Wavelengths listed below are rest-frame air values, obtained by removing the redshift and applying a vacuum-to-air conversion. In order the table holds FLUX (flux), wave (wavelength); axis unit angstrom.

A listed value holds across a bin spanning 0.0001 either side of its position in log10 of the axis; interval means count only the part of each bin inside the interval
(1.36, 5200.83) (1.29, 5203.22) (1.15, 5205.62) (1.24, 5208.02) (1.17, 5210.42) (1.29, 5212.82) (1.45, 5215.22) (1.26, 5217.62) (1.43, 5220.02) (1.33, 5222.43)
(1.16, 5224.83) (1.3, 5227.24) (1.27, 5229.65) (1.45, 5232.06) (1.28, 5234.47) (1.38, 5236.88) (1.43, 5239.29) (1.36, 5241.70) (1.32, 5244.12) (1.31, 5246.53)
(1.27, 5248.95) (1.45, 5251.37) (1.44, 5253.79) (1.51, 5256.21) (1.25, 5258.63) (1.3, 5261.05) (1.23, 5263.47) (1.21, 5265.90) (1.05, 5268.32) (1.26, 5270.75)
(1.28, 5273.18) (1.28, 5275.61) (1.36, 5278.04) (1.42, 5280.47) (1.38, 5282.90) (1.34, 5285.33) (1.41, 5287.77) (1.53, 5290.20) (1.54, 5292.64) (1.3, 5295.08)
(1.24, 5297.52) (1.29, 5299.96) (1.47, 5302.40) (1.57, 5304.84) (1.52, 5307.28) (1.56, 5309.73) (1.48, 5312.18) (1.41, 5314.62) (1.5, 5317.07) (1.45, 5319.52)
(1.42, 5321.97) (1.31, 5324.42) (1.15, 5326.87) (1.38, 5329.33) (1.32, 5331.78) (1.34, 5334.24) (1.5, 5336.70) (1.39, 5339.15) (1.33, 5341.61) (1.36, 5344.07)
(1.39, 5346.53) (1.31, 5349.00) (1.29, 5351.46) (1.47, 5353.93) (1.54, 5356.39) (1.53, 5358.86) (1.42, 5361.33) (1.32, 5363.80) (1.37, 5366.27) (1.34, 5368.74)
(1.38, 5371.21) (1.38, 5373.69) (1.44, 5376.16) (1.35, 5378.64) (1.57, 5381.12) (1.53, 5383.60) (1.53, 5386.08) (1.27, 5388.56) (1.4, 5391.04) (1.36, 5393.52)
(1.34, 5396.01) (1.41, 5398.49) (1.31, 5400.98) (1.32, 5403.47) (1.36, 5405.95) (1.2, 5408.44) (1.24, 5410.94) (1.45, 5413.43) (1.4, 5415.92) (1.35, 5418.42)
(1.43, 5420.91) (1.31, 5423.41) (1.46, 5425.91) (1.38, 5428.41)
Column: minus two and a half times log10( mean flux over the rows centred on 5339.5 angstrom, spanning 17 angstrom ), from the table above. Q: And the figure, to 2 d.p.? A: -0.35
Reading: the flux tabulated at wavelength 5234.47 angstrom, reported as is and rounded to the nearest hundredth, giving 1.28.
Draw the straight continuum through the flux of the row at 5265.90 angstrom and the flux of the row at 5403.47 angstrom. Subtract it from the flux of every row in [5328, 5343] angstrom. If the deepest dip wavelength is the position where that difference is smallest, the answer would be 5331.78 angstrom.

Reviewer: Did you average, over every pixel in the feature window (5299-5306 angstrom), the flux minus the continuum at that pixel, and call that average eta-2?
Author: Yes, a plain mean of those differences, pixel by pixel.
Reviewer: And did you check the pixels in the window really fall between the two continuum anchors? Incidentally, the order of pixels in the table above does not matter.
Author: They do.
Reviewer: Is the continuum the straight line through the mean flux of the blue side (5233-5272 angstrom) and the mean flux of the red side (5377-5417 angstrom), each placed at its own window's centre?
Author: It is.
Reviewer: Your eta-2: 0.11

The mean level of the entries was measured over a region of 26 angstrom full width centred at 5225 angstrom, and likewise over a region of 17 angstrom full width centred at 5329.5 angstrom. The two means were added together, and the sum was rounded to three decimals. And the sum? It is 2.673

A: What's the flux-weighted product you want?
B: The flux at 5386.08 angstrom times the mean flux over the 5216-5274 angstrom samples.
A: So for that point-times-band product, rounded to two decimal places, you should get 2.01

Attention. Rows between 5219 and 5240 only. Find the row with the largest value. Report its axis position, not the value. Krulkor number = 5232.06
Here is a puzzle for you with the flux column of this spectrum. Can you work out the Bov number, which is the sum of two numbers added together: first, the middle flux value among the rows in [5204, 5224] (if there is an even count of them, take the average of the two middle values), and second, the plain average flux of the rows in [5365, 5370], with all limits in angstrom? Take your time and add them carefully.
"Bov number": 2.63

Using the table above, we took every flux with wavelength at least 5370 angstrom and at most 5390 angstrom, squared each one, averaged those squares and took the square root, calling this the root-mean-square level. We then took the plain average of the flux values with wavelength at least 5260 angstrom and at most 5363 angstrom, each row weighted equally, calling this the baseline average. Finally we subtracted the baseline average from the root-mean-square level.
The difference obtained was 0.058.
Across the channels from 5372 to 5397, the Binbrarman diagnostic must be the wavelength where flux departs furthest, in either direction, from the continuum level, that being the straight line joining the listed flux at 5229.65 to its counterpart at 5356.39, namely 5388.56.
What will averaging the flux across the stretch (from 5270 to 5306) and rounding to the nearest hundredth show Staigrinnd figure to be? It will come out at 1.38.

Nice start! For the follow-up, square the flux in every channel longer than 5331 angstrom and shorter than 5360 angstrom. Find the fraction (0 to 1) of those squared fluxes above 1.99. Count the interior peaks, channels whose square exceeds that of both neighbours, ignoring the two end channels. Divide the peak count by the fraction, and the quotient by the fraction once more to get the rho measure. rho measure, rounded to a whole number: 27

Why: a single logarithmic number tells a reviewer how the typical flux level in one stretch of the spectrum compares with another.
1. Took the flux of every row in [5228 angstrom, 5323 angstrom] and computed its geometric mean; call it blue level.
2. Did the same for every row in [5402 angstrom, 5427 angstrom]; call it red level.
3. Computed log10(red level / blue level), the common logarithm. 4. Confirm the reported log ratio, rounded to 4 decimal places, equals -0.0058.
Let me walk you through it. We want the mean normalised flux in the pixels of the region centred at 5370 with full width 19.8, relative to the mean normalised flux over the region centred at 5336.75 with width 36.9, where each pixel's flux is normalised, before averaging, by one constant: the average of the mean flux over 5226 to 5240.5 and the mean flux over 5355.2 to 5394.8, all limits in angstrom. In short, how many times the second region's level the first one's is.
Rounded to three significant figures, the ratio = 1.01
